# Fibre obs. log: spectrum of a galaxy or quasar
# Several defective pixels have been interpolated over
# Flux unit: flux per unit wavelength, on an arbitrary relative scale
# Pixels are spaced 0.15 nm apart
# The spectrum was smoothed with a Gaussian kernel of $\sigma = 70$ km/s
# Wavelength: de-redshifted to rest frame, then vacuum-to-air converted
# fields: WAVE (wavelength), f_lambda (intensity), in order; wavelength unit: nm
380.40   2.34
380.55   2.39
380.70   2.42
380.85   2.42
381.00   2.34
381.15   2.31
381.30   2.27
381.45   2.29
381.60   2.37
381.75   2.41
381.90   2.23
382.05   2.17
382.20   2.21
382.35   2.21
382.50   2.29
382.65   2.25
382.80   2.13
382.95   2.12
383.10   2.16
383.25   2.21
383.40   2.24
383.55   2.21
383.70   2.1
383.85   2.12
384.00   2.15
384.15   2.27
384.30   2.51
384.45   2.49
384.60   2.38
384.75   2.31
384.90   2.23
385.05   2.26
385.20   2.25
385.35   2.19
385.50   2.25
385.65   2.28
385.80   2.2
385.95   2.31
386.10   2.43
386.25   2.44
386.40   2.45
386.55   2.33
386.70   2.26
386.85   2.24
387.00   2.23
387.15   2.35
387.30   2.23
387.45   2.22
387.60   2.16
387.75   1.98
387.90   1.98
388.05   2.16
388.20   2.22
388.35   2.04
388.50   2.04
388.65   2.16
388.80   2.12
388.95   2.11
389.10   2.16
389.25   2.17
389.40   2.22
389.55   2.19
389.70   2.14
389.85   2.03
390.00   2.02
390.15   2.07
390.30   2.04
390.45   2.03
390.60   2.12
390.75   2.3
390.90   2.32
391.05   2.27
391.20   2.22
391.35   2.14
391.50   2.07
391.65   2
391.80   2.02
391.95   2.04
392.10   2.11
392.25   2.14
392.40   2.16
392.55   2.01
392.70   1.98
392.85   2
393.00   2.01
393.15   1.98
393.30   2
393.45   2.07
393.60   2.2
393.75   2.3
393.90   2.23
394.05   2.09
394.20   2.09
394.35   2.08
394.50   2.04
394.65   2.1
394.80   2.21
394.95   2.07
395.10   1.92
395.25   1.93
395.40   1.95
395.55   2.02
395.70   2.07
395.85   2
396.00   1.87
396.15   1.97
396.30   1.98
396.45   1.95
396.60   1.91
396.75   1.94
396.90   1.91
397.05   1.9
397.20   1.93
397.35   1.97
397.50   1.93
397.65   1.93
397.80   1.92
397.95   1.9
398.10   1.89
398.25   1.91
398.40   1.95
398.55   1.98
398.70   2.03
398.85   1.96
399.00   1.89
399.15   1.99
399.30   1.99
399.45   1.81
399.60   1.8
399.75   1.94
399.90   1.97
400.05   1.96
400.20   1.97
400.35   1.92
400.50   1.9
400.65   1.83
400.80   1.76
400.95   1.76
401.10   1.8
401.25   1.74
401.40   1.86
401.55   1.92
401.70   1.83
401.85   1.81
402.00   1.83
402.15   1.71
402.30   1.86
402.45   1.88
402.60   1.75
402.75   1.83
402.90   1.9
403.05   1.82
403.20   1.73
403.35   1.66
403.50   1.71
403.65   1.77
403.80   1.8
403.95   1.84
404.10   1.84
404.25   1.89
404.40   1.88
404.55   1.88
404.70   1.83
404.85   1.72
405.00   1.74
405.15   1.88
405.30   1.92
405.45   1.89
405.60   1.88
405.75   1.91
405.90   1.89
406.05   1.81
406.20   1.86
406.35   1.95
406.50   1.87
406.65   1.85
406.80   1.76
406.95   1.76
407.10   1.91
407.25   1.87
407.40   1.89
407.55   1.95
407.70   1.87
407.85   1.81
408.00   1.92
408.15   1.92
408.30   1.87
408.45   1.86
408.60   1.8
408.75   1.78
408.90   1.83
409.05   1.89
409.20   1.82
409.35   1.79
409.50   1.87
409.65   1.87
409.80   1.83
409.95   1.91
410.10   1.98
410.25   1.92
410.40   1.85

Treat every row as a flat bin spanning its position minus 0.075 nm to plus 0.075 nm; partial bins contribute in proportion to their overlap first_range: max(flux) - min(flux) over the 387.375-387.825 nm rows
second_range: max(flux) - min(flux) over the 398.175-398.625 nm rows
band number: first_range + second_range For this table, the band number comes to 0.310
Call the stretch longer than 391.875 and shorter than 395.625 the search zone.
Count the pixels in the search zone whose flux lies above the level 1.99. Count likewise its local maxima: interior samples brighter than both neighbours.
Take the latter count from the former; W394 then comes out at 16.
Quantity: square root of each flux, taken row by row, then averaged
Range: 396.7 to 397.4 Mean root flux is 1.39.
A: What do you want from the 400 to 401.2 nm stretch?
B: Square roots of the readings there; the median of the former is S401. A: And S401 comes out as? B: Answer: 1.37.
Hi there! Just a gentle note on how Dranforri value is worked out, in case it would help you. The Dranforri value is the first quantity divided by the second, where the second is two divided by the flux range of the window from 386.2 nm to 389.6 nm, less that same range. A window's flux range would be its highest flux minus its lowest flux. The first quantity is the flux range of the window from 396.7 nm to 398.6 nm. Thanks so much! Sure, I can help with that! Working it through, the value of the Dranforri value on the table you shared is 0.0238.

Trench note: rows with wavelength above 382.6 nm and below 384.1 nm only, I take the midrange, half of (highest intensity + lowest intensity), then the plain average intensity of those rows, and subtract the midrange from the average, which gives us -0.006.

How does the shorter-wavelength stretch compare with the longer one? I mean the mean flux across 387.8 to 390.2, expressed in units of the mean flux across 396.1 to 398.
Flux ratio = 1.093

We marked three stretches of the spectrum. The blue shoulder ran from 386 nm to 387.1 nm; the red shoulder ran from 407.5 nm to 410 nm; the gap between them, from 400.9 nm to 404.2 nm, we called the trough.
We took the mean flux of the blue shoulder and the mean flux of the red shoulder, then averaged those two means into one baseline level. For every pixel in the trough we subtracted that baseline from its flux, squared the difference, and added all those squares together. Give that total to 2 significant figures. 2.0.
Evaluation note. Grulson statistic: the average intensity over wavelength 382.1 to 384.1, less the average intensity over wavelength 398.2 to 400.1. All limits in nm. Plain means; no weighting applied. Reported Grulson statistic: 0.25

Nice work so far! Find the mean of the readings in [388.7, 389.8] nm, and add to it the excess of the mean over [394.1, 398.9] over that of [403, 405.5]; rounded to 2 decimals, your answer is 2.32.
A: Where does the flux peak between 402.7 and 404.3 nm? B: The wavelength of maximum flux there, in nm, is 402.90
